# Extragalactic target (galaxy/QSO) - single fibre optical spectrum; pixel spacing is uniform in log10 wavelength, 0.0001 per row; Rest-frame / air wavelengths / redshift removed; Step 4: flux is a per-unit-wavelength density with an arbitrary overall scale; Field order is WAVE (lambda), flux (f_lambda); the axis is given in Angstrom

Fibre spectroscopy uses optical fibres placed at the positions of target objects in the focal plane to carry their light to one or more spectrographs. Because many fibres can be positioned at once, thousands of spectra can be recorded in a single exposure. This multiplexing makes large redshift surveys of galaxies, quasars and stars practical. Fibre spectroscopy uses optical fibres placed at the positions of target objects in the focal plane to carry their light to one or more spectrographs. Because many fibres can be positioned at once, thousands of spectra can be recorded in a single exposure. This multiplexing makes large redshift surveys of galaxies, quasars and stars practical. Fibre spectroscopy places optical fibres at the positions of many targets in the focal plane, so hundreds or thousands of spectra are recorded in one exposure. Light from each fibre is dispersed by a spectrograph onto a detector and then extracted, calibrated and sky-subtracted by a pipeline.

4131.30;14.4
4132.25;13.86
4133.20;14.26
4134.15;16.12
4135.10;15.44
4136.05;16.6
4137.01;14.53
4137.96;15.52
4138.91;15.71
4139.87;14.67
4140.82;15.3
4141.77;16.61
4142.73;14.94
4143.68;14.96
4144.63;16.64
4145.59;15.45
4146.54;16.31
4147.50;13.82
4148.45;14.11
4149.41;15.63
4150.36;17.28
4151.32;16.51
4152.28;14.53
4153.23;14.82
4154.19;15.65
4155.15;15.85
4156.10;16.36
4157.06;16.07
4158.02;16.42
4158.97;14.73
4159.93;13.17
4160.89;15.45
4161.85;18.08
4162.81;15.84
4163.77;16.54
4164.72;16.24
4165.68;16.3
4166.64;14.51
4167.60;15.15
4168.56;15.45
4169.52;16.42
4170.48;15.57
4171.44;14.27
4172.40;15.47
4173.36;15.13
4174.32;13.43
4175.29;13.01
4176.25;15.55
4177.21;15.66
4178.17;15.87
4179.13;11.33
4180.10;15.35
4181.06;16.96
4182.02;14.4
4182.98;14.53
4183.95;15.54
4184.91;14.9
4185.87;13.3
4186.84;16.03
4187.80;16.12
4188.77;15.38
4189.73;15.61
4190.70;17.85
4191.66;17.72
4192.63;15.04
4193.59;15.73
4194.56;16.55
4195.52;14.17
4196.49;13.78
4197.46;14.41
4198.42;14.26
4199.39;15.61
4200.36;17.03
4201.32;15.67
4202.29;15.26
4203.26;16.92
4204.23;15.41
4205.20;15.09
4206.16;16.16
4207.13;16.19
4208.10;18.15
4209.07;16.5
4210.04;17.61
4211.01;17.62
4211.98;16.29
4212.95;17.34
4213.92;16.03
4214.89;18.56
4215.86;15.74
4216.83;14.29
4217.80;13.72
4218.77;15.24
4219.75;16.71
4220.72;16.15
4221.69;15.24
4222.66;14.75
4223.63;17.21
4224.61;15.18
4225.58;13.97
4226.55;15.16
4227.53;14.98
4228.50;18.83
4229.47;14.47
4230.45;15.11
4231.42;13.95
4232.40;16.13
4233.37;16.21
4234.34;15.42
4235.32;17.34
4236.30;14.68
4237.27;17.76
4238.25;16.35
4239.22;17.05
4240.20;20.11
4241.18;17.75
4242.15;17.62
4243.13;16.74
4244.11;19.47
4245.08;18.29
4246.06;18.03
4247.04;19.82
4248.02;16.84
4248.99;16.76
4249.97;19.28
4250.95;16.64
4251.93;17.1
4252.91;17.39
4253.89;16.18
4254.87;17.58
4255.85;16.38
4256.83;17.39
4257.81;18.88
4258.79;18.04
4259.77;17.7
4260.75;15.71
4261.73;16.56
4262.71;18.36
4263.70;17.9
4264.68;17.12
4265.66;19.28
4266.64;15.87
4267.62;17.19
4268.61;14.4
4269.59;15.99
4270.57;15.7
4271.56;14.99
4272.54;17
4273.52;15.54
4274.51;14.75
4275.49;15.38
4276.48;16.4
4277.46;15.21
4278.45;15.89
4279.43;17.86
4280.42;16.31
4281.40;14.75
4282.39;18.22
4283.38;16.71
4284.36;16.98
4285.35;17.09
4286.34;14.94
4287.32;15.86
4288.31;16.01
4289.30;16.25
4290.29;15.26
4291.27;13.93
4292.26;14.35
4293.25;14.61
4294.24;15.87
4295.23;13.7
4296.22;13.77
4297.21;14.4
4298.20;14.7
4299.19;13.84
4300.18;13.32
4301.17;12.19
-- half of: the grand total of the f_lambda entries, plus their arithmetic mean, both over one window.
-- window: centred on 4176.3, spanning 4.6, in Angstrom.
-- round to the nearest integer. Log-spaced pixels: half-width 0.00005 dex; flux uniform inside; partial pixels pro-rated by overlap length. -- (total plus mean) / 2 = 44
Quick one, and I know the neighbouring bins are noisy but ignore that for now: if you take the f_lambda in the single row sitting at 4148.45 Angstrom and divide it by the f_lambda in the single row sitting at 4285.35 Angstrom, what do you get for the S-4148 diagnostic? 0.83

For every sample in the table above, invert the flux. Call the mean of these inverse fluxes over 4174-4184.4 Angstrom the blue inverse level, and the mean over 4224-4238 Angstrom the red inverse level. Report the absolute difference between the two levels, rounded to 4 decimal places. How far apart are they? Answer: 0.0045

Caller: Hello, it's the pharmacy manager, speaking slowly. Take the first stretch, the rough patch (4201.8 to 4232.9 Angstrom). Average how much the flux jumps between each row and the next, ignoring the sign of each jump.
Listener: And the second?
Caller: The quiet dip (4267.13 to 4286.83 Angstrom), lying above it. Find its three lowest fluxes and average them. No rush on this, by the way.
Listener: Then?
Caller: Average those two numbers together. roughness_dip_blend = 8.04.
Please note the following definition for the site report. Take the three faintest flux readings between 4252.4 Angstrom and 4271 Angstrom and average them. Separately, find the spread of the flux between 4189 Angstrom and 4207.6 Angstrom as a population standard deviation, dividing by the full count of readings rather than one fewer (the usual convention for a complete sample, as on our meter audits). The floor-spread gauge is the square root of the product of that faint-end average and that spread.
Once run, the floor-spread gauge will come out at 4.14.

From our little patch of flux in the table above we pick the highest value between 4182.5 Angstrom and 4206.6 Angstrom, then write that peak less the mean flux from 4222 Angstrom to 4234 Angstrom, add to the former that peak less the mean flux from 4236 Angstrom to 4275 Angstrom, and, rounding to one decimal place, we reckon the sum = 3.0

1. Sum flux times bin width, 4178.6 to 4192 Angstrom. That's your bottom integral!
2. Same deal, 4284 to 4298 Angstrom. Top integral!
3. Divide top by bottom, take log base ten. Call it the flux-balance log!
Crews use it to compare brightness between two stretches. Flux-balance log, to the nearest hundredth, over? 0.01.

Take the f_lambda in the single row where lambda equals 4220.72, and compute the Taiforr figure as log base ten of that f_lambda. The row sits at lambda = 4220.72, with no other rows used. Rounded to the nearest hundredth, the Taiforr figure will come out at 1.21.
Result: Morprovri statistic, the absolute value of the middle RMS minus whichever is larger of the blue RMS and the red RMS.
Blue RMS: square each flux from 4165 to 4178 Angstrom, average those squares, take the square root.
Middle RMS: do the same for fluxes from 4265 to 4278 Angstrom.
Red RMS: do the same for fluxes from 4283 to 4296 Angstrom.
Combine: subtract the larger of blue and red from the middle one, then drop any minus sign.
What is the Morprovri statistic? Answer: 0.48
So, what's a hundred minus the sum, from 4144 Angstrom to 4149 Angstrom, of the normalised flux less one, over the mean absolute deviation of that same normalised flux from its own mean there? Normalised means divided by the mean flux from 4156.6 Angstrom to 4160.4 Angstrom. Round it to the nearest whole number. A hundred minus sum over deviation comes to 99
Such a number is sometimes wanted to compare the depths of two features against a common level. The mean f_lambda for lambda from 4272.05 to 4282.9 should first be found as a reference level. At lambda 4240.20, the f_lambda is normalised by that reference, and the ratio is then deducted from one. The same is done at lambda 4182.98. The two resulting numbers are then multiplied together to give -0.024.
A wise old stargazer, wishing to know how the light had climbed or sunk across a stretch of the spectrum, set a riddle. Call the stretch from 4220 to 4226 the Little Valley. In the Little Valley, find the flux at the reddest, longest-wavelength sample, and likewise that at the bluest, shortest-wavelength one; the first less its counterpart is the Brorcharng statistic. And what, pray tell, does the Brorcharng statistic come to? -2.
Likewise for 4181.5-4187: 2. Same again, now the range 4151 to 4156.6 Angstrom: 0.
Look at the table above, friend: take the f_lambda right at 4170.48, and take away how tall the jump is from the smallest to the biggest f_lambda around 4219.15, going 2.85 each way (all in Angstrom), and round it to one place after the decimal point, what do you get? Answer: 12.6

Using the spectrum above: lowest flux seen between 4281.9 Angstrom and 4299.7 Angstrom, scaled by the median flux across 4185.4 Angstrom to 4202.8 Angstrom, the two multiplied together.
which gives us 214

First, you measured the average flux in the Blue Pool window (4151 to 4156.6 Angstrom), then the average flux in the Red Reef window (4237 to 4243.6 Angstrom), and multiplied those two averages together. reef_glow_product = 275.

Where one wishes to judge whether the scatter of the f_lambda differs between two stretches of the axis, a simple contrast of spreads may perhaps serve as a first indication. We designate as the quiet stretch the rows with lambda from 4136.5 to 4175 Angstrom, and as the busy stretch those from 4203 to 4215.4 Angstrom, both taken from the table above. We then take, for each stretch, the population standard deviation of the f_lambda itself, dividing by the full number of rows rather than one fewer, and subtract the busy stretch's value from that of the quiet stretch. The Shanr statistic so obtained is 0.0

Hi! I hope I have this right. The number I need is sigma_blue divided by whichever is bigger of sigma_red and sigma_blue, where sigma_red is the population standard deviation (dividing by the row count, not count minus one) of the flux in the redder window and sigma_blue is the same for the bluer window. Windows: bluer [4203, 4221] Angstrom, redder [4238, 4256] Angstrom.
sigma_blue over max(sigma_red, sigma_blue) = 1.00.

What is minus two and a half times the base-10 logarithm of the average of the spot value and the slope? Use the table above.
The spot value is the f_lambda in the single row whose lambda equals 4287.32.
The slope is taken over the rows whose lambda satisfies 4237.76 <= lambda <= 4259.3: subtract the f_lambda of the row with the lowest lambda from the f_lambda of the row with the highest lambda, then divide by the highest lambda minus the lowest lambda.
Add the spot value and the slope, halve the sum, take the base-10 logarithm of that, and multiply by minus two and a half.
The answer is -2.25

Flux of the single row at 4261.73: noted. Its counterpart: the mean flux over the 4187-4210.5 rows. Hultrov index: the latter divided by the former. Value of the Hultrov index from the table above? 0.96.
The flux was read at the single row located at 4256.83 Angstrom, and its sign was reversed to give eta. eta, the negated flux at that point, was -17.4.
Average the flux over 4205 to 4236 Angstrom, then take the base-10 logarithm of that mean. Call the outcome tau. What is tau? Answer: 1.20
